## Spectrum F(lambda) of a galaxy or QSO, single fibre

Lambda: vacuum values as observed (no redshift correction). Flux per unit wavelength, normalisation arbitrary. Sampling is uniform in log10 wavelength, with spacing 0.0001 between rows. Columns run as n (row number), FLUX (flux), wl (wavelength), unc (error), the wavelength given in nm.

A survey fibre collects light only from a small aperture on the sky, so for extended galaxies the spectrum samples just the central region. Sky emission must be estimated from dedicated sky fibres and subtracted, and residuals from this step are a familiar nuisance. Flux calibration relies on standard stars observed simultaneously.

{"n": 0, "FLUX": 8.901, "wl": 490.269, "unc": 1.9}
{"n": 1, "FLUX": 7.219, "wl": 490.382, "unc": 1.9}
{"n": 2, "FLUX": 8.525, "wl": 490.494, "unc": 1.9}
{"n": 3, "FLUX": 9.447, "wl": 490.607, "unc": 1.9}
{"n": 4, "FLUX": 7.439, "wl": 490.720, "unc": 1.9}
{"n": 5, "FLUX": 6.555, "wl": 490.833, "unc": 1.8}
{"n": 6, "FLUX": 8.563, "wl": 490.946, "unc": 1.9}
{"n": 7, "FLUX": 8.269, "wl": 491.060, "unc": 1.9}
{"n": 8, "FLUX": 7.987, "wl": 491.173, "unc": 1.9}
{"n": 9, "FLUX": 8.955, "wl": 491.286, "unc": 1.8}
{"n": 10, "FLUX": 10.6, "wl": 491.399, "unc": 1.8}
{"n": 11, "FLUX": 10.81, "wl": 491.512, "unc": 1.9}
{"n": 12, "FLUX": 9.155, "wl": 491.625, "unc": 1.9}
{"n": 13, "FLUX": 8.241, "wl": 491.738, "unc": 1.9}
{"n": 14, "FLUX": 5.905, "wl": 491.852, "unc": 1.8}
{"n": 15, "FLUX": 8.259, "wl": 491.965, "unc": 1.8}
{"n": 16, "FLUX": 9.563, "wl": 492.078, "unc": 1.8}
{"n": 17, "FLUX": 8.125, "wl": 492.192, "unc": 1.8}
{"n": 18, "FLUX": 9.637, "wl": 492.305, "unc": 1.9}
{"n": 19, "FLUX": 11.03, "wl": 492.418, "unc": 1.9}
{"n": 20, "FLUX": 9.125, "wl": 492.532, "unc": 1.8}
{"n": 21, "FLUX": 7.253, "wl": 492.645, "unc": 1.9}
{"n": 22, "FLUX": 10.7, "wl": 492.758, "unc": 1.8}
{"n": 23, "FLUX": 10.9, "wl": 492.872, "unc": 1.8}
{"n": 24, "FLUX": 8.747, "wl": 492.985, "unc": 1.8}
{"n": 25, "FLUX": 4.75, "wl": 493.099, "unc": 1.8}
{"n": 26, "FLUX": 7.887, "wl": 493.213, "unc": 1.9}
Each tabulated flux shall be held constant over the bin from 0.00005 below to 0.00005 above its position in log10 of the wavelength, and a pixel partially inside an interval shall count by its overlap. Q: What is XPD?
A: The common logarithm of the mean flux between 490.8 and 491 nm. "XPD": 0.88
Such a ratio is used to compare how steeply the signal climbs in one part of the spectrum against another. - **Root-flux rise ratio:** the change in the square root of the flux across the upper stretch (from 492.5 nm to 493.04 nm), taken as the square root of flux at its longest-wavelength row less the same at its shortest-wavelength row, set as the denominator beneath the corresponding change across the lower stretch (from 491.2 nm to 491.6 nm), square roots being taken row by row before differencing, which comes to -4.67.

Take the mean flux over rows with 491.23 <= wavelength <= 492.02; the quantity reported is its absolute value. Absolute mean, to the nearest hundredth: 8.85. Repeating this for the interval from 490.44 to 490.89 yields 7.99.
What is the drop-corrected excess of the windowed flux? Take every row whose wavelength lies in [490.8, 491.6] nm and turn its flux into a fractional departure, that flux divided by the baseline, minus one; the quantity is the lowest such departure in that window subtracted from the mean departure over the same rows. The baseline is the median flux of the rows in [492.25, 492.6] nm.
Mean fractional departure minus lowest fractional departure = 0.24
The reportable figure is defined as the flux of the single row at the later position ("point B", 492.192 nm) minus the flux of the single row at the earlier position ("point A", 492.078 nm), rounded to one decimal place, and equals -1.4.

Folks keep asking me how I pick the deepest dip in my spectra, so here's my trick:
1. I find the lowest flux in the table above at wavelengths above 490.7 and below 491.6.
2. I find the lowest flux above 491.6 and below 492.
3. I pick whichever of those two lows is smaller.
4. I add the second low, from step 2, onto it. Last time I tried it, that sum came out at 11.8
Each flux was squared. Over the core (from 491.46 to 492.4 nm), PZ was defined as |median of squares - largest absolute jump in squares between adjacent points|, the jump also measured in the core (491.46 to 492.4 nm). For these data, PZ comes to 42.7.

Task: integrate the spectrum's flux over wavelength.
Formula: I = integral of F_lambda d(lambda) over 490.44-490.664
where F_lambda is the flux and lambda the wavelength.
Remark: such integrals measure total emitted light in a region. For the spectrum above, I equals 2.0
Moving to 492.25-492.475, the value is 2.3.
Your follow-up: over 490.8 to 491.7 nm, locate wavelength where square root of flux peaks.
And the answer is 491.512 nm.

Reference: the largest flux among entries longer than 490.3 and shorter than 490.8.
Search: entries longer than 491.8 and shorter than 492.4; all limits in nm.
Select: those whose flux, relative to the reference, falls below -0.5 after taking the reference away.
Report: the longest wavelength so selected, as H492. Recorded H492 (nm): 492.192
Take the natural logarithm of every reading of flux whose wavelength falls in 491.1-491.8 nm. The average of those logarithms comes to 2.22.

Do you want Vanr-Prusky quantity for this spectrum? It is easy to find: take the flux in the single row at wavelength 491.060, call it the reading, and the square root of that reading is 2.9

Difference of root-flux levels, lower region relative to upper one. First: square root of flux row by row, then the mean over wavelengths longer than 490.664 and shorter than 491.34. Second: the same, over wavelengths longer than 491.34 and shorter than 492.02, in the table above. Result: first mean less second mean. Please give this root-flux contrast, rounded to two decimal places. -0.14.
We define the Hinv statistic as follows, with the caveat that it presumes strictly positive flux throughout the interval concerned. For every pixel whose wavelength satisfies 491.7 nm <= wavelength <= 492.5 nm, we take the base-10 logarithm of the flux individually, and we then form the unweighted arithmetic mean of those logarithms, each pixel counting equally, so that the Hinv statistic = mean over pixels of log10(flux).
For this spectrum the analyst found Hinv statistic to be 0.932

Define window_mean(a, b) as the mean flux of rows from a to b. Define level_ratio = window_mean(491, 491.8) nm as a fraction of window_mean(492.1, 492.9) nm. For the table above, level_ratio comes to 0.96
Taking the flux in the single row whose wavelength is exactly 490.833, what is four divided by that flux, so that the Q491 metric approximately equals 0.61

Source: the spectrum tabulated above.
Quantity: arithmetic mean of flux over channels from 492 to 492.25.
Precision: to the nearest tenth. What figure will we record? 8.8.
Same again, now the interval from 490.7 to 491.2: 7.8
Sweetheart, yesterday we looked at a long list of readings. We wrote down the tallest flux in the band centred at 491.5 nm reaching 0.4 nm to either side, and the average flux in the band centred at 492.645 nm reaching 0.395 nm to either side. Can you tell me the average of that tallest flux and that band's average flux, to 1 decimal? 10.2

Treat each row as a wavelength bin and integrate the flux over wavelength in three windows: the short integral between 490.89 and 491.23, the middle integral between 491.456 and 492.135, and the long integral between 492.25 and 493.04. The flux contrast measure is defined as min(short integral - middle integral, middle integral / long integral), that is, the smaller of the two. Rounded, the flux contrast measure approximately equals -3.1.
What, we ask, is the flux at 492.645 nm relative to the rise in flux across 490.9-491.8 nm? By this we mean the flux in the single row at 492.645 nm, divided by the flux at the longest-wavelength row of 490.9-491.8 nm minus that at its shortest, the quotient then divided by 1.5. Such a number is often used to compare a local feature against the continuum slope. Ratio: -15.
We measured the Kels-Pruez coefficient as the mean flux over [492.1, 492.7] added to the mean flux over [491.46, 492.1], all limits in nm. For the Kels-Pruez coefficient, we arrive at 17.7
